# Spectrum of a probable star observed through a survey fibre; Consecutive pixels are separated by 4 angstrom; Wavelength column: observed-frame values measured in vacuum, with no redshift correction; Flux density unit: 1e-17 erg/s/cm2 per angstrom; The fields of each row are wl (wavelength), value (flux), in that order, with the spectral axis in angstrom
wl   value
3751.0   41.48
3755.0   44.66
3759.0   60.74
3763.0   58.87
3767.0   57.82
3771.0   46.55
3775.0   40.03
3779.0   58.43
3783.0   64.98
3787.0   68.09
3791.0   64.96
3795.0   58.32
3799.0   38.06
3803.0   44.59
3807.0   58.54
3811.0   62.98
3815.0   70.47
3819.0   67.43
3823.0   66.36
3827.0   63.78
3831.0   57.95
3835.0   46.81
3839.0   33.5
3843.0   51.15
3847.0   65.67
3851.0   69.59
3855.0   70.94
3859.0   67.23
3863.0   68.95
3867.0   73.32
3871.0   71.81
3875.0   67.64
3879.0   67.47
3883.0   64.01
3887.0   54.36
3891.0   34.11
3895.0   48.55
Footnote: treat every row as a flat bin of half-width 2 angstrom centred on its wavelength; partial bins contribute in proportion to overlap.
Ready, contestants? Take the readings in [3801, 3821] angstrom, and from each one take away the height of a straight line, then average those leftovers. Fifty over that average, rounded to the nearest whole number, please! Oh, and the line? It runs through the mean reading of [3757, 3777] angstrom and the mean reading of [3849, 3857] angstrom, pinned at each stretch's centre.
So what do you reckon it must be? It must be -54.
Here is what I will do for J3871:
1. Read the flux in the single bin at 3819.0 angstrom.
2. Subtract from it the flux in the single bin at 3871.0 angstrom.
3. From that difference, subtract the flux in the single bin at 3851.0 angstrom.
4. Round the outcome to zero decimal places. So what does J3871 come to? -74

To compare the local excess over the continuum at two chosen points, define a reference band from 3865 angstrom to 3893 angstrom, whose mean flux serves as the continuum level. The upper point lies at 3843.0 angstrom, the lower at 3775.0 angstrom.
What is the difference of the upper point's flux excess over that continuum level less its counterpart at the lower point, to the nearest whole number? 11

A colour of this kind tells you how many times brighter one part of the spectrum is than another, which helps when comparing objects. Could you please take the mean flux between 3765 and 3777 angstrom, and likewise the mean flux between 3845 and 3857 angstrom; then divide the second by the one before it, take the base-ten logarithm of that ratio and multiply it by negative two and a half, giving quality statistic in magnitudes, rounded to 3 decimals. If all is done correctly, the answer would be -0.387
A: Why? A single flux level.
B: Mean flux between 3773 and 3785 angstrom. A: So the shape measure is 54.5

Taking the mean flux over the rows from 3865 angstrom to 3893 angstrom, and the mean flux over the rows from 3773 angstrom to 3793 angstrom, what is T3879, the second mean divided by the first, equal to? 1.0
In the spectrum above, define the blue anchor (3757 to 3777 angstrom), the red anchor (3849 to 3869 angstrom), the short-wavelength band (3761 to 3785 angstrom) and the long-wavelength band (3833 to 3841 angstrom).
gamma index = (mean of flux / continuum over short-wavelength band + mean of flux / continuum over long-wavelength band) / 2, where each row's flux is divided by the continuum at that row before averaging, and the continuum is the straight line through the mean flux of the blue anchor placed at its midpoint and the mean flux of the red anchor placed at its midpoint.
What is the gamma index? 0.81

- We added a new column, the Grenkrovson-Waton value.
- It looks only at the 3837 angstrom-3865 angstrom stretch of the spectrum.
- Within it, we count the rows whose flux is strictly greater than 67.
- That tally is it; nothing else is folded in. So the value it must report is 4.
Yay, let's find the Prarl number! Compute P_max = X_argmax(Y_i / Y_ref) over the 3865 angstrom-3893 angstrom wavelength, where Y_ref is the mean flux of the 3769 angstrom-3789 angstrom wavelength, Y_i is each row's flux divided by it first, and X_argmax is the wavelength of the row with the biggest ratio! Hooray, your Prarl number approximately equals 3867.0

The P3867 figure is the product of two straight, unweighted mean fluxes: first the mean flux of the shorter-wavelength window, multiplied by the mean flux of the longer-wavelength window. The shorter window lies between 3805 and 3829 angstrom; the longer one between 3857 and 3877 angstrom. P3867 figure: 4531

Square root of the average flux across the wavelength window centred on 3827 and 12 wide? 7.9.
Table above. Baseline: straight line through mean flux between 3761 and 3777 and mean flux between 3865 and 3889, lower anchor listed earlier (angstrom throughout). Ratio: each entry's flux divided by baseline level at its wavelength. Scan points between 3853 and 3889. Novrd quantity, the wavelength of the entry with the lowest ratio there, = 3887.0 angstrom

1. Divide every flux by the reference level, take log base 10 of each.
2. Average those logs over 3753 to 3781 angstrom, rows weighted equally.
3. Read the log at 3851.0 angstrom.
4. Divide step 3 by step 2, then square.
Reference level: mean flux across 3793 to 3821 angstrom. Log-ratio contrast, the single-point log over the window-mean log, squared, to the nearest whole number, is 4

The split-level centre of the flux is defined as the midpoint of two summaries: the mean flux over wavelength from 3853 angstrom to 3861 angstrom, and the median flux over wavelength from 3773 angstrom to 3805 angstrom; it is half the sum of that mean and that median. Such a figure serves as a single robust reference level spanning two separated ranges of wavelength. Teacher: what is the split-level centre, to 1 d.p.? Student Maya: 63.7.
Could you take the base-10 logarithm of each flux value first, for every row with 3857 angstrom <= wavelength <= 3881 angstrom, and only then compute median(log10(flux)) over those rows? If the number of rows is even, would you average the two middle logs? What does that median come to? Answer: 1.83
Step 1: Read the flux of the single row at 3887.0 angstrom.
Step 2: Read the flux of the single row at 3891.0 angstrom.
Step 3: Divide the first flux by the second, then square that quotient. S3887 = 2.5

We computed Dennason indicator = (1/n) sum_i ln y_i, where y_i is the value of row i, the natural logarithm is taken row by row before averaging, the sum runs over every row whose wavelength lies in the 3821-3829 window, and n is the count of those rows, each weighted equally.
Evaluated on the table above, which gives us 4.18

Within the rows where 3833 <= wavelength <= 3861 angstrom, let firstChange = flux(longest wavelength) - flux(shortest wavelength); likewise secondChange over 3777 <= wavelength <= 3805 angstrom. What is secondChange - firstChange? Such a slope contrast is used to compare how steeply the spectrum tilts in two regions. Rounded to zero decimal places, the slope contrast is -34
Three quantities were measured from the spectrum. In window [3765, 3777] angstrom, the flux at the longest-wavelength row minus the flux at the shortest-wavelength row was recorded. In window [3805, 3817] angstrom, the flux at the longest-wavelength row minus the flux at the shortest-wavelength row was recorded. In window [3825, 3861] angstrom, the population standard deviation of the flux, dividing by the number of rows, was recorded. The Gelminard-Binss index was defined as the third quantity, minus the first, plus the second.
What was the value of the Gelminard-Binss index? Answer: 42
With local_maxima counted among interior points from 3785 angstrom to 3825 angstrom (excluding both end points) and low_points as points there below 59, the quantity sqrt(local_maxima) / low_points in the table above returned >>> 0.25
